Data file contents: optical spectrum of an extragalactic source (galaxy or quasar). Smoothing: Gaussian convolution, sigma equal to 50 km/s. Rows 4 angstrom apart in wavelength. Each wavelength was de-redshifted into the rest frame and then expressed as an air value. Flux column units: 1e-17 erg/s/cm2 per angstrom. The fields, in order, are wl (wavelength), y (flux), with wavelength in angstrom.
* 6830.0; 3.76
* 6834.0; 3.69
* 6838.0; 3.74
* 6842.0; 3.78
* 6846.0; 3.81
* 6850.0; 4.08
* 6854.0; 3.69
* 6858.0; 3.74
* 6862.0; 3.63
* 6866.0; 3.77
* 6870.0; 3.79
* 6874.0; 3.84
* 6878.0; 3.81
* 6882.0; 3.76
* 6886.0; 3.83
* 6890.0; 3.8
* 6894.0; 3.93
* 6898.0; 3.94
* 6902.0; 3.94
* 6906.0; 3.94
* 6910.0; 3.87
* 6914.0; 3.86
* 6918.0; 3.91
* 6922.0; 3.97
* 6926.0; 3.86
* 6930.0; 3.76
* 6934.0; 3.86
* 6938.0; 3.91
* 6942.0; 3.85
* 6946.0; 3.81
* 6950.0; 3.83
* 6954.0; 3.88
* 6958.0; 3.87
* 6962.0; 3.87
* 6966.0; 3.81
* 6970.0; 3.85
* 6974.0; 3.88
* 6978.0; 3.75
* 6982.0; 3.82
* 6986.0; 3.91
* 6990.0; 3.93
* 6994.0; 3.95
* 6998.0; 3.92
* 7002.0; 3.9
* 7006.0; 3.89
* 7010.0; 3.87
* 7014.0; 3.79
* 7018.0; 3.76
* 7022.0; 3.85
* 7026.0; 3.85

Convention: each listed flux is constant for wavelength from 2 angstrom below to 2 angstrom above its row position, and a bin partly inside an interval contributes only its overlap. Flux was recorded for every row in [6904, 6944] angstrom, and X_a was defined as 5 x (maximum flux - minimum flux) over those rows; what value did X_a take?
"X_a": 1.05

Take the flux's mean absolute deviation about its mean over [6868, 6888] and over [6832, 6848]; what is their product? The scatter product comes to 0.0010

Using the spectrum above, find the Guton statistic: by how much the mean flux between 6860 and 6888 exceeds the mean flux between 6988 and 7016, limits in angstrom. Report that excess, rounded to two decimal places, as -0.12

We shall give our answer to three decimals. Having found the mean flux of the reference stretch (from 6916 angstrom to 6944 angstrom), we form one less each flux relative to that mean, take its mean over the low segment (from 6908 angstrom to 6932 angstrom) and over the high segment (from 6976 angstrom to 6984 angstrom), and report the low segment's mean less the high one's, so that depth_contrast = -0.022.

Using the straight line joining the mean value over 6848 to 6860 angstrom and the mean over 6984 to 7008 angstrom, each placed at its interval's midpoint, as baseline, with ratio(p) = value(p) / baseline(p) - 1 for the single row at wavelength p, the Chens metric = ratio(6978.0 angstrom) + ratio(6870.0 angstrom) -0.055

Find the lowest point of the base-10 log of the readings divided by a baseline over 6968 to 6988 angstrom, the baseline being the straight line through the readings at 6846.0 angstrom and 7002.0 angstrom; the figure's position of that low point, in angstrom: 6978.0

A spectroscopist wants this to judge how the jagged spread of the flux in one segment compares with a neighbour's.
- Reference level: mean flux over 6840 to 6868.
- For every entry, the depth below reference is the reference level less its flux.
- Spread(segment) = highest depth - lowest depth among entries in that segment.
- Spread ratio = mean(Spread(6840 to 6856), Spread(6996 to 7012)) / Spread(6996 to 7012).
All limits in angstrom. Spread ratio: 4.4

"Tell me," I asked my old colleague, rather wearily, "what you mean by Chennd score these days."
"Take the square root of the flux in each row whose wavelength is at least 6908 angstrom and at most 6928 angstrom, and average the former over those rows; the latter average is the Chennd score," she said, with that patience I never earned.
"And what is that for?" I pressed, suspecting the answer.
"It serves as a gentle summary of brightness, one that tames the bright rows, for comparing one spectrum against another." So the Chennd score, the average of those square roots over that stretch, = 1.97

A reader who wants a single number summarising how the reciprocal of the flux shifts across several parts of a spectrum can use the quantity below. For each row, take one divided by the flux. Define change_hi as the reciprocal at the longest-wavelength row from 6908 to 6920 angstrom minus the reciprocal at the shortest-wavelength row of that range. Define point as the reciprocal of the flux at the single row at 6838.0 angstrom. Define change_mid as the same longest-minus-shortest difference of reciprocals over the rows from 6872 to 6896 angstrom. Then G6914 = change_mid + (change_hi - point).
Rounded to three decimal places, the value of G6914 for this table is -0.276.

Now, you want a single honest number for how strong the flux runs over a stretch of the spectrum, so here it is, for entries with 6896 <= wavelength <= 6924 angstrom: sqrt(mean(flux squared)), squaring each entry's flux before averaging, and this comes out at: 3.92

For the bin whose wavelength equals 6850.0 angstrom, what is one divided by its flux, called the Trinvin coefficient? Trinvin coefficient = 0.245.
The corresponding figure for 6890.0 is 0.263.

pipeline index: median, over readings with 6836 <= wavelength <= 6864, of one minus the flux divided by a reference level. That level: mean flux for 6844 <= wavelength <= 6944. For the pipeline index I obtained 0.028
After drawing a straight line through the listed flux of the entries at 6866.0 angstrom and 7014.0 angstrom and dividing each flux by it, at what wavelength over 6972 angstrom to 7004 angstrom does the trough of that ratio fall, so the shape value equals 6978.0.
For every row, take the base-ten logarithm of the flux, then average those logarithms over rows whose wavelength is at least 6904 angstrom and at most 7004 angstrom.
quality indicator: 0.588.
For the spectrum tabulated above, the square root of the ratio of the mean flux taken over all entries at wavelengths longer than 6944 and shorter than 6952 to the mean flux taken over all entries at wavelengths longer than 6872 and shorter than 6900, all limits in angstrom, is 1.00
